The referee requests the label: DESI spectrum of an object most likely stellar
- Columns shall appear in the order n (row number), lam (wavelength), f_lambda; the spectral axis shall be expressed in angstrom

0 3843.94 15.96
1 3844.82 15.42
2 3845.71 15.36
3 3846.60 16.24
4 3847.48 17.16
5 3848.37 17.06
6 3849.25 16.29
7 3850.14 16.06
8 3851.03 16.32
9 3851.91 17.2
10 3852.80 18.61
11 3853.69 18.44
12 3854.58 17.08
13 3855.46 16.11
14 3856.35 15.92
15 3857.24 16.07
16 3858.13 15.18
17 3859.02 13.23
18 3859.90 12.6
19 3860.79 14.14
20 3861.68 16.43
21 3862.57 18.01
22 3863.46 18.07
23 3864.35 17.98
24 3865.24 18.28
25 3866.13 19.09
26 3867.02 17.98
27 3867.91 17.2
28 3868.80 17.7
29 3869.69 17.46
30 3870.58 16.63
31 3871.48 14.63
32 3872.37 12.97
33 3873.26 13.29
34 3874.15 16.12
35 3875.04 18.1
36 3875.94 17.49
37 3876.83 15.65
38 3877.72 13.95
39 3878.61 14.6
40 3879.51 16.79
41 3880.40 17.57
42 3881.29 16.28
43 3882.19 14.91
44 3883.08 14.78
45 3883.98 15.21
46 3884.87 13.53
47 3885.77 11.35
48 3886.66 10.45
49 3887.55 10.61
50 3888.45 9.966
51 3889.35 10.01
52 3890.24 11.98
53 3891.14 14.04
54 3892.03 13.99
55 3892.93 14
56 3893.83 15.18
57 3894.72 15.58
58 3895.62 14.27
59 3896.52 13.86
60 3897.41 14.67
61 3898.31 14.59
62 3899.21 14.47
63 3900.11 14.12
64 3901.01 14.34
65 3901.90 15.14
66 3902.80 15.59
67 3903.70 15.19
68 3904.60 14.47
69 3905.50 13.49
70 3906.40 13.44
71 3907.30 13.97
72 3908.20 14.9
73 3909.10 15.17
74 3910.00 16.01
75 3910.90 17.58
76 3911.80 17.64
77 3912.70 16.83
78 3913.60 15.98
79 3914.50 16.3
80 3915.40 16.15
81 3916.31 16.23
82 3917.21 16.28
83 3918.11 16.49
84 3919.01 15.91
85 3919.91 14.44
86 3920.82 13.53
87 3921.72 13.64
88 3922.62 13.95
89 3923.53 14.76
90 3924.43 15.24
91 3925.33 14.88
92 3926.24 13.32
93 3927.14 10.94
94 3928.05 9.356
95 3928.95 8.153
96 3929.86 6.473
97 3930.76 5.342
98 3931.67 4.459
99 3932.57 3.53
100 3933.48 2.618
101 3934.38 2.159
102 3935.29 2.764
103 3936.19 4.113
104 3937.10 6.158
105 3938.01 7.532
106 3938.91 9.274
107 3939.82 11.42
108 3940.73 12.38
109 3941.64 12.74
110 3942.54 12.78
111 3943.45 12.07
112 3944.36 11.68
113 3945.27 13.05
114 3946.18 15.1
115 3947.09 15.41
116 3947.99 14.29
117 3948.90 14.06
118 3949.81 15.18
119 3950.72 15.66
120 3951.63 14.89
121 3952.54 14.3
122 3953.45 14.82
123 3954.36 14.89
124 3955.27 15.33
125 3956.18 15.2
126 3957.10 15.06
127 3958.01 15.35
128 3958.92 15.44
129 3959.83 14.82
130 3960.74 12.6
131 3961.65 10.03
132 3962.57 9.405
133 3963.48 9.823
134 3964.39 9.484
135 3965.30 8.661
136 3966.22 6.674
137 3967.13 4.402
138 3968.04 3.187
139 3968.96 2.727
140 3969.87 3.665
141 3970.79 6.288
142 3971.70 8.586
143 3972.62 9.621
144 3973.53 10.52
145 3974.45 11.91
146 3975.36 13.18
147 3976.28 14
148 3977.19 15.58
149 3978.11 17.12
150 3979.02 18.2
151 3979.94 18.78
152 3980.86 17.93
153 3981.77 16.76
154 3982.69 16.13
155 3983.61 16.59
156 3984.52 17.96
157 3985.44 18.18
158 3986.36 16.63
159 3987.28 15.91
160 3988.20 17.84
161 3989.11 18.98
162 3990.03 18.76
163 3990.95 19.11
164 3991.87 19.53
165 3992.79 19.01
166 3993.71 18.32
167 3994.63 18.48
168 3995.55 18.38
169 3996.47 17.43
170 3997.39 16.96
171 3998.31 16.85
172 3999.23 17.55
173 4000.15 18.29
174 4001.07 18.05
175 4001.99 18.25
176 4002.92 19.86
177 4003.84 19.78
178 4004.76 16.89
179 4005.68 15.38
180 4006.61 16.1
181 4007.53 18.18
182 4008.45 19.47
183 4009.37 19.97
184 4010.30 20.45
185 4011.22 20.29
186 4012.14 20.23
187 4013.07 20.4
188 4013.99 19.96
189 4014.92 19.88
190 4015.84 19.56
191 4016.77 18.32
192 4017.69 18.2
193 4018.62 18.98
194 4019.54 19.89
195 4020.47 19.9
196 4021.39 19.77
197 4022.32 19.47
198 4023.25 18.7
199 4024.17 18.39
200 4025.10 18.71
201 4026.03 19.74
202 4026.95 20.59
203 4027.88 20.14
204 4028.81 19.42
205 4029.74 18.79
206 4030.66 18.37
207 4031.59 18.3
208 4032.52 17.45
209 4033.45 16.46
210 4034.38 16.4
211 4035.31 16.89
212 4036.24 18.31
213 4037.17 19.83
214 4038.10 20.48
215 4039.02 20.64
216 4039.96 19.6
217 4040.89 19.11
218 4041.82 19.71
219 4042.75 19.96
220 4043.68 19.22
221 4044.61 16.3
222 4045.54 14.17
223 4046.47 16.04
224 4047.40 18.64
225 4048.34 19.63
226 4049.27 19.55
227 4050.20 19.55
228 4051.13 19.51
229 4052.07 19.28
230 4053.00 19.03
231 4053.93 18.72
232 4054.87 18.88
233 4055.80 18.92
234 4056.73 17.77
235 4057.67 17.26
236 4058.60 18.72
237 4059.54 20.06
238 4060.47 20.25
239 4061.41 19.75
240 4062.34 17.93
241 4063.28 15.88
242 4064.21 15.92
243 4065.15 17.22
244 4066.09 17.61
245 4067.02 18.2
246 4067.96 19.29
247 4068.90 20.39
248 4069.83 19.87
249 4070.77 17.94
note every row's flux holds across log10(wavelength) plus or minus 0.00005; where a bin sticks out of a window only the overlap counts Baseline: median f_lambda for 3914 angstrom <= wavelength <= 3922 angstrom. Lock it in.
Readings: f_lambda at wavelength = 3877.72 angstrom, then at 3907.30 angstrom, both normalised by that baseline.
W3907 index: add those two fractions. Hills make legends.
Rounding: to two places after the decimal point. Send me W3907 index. 1.73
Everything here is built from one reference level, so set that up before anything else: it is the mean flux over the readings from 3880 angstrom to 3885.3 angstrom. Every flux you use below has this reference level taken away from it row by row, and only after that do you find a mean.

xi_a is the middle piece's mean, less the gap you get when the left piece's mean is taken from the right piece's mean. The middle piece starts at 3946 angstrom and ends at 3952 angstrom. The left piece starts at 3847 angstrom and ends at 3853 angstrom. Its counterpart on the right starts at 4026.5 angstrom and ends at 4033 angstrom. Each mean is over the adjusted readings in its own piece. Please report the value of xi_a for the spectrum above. -2.5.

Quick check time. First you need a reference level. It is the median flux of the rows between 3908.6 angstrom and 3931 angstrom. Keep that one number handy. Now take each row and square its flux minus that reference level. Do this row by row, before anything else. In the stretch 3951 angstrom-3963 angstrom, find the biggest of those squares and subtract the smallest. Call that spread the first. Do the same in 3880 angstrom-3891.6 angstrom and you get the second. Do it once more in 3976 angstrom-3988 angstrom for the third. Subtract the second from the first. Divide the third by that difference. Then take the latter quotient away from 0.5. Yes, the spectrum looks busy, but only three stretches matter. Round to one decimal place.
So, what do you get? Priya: -1.6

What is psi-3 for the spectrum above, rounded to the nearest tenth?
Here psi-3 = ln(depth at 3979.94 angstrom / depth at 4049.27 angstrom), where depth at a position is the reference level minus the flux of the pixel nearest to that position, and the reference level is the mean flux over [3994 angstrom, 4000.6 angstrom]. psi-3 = -0.5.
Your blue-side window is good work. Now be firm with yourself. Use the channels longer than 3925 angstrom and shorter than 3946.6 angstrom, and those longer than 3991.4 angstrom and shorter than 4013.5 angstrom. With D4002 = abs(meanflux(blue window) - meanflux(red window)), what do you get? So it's 10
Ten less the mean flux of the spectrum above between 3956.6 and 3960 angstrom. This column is -5.2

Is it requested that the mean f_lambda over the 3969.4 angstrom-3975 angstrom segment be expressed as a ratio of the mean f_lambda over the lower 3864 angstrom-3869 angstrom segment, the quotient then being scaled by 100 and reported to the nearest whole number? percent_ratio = 47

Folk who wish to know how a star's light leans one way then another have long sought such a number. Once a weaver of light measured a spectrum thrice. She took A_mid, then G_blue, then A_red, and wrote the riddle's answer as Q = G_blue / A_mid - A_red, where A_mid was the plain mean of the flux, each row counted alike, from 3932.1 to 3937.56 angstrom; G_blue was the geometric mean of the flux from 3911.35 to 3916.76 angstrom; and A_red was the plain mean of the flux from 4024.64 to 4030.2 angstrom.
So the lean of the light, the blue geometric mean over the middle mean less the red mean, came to -14.9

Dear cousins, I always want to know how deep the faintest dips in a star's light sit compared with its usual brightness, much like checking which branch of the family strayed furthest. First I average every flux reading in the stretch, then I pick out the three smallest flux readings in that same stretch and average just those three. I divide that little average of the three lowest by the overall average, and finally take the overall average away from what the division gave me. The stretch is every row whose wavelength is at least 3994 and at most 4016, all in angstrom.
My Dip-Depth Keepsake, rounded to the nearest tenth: -17.7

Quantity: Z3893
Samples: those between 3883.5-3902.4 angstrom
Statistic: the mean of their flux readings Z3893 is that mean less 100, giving -86.6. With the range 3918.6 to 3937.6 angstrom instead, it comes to -90.7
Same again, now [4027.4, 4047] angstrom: -81.6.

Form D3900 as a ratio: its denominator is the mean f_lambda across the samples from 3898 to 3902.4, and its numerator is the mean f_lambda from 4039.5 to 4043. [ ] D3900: 1.3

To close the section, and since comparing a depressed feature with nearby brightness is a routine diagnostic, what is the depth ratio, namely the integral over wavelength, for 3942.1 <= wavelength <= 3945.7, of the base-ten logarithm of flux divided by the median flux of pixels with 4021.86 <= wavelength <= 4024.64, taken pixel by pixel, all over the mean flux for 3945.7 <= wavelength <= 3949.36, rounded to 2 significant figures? -0.044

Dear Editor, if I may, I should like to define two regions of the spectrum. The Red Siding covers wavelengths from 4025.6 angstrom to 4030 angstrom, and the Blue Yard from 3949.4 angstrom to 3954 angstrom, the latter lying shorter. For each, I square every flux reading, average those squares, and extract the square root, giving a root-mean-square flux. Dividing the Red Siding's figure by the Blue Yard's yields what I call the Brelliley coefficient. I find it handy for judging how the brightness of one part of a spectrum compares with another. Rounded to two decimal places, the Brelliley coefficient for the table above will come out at 1.32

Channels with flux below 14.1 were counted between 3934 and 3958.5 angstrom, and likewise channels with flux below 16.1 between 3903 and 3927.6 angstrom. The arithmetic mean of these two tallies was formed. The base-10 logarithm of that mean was 1.22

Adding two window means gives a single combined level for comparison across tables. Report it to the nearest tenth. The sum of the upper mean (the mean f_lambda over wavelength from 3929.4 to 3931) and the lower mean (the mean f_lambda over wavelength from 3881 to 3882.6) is 21.5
